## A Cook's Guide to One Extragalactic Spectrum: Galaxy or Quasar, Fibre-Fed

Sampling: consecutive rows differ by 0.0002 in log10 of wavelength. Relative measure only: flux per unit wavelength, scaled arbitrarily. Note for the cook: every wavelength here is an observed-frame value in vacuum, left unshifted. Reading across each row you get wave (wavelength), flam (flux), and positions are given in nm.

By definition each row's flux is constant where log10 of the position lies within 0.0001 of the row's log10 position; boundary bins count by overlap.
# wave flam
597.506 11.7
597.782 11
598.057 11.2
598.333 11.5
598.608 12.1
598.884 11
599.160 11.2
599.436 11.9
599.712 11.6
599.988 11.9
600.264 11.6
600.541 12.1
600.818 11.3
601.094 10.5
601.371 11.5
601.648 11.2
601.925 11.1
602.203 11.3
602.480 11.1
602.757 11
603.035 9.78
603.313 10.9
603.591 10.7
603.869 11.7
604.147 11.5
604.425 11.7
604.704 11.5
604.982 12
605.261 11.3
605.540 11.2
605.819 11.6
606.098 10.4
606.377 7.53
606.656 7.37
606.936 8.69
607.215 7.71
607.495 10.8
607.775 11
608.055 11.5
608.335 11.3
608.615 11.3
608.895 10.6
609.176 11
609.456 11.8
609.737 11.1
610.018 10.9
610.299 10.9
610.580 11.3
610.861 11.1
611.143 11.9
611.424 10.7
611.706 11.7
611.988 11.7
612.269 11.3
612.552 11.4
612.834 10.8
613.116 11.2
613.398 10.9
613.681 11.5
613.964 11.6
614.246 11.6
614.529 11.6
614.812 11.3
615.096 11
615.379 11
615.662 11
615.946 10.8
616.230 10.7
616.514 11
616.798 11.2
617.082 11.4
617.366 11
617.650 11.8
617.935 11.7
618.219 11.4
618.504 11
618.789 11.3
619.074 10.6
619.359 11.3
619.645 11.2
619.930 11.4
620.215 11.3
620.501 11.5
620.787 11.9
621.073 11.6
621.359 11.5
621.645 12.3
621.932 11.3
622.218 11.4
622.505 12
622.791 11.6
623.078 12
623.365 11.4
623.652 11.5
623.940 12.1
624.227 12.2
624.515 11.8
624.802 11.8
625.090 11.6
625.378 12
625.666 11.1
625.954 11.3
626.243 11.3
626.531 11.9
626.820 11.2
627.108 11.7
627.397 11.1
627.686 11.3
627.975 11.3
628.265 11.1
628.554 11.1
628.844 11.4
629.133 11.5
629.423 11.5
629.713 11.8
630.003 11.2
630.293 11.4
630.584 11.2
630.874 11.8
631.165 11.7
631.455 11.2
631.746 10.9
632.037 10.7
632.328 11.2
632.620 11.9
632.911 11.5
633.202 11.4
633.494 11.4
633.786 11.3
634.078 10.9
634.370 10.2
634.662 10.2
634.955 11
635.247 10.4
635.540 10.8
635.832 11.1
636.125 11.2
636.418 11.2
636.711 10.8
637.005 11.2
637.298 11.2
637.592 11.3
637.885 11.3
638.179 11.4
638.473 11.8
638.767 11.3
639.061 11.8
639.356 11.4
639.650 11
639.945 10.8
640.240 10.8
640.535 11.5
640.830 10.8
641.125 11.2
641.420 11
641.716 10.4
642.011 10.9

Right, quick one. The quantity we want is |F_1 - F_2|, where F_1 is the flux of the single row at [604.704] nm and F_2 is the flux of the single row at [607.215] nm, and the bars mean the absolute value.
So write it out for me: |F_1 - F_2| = 3.8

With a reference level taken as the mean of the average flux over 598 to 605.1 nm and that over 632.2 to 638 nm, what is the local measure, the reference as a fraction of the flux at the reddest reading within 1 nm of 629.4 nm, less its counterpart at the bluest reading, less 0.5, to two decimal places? -0.53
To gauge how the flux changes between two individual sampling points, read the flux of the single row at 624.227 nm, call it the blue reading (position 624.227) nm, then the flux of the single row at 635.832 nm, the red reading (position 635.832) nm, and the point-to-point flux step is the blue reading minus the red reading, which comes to 1.1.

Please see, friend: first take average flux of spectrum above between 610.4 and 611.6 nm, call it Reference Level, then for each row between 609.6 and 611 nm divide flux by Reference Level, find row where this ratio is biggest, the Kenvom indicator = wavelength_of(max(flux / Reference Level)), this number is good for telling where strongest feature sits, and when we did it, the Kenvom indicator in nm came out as 610.580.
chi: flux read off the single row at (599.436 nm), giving 11.9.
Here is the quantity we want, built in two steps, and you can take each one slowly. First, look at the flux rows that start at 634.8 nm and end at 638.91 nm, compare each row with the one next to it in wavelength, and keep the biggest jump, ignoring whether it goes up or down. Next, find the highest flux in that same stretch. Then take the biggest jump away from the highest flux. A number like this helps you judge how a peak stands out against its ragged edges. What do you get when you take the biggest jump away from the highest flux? 11.20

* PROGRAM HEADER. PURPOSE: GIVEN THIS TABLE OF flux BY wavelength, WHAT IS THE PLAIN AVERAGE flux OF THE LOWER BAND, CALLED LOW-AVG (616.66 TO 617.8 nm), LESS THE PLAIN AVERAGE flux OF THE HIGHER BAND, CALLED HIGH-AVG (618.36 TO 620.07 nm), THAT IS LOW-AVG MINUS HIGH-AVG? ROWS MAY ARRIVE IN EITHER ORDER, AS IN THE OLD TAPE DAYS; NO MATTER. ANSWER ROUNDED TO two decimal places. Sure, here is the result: 0.22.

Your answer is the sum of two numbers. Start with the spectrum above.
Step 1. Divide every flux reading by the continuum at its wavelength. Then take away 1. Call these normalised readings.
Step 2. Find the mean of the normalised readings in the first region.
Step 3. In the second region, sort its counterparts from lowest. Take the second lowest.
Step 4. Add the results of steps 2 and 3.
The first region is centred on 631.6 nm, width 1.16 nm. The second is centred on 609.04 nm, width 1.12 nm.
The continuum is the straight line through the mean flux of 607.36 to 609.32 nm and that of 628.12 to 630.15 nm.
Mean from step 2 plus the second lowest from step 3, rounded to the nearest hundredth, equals -0.03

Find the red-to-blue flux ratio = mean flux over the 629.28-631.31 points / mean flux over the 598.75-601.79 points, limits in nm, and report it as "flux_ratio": 1.01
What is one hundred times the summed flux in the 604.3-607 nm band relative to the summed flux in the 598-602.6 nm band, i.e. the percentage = 53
